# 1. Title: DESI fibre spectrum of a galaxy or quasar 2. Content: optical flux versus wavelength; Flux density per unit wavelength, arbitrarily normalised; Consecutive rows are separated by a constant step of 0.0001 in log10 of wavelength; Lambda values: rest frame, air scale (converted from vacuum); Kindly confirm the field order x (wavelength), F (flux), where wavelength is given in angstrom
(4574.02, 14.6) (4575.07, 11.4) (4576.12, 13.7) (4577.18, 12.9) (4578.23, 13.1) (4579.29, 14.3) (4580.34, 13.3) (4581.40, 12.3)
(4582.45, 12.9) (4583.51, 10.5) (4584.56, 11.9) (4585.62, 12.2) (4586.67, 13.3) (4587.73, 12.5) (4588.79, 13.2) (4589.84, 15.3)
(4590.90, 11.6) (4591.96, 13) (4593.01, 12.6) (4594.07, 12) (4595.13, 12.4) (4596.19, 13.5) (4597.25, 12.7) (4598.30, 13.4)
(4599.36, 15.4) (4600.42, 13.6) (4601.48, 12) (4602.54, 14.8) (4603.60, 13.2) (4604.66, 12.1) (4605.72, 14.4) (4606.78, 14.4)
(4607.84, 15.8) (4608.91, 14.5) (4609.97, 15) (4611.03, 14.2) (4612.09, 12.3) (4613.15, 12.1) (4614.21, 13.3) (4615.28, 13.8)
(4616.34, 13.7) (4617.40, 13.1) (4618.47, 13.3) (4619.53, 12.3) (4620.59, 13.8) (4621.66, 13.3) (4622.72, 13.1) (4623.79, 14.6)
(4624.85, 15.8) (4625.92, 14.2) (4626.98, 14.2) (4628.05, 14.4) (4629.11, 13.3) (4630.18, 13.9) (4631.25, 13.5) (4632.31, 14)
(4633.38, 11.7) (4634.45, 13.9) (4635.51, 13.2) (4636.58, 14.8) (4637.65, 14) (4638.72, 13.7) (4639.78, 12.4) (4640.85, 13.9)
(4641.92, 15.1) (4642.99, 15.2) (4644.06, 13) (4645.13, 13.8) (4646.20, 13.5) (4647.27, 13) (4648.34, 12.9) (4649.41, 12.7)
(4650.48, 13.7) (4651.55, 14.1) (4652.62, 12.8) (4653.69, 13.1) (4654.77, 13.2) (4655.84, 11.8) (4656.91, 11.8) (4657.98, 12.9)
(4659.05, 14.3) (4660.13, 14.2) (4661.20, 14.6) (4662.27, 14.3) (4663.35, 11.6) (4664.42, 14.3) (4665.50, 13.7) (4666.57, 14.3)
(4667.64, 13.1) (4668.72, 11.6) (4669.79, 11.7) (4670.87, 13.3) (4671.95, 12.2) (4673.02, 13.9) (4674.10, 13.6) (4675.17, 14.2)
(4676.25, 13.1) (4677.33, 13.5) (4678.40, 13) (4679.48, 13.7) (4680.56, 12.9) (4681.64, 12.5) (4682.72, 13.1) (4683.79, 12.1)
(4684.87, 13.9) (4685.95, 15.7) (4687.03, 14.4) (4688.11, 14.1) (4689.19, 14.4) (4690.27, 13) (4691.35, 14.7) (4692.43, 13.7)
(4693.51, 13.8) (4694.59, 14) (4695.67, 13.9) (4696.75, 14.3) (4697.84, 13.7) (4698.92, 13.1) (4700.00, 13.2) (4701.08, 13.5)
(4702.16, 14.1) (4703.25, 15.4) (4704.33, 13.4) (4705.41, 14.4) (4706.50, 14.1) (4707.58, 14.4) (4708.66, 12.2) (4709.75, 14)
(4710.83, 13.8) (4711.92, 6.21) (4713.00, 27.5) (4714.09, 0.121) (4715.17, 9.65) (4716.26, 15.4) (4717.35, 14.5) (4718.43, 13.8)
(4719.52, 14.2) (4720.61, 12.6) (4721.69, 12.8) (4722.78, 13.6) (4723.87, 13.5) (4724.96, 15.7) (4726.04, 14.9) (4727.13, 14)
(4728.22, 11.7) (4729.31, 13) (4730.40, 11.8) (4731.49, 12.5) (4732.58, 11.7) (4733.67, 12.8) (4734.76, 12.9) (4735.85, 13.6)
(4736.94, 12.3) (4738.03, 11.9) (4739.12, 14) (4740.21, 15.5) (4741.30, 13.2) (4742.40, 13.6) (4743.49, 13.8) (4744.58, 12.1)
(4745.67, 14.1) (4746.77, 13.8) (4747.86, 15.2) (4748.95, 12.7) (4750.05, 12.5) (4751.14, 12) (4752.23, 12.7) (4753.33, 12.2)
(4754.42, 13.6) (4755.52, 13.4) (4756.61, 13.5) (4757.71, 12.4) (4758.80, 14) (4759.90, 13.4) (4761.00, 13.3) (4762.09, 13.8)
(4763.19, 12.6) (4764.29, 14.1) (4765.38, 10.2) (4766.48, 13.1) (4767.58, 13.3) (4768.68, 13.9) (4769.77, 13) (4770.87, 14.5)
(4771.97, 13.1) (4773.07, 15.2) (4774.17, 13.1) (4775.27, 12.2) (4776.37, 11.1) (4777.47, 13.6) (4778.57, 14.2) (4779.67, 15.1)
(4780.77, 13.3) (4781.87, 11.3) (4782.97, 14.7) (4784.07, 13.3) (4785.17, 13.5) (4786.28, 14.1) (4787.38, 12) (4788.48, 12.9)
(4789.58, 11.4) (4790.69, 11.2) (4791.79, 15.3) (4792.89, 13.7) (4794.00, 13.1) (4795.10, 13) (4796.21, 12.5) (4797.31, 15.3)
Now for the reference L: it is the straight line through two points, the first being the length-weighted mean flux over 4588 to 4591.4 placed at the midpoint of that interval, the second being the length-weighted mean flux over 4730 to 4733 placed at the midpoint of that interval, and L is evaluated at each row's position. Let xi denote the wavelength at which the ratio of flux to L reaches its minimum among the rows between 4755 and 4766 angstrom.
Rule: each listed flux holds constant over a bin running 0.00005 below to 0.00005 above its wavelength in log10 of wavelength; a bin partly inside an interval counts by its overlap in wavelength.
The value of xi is 4765.38 angstrom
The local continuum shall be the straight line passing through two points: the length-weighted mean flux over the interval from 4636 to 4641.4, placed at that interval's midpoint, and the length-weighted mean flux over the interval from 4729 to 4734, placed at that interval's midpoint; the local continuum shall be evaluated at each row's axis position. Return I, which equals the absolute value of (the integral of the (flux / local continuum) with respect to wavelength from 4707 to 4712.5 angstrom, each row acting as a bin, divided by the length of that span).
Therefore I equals 0.97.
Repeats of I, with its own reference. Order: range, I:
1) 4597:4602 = 0.94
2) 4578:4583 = 0.90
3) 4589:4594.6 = 0.89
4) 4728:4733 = 0.99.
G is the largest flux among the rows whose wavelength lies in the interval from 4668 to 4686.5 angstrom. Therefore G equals 15.7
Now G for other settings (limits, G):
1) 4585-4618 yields 15.8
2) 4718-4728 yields 15.7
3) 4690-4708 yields 15.4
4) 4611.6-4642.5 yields 15.8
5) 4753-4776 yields 15.2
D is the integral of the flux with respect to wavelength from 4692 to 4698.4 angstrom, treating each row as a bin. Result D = 88.9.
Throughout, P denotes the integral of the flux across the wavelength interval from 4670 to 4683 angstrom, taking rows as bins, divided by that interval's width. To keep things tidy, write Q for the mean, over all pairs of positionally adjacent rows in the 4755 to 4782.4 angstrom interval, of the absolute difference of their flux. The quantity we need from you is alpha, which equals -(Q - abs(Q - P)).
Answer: 10.5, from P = 13.2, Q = 1.3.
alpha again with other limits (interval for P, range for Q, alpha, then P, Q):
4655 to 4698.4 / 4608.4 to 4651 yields 11.8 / 13.5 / 0.9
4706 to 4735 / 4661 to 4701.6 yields 11.3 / 13.1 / 0.9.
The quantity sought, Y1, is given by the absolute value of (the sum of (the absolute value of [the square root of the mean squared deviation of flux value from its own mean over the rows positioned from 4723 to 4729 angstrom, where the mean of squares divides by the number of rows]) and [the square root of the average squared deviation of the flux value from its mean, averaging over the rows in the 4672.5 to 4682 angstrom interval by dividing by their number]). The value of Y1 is 1.9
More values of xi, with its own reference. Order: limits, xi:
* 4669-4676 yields 4669.79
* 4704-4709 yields 4708.66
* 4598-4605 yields 4601.48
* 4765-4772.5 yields 4765.38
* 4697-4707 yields 4698.92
